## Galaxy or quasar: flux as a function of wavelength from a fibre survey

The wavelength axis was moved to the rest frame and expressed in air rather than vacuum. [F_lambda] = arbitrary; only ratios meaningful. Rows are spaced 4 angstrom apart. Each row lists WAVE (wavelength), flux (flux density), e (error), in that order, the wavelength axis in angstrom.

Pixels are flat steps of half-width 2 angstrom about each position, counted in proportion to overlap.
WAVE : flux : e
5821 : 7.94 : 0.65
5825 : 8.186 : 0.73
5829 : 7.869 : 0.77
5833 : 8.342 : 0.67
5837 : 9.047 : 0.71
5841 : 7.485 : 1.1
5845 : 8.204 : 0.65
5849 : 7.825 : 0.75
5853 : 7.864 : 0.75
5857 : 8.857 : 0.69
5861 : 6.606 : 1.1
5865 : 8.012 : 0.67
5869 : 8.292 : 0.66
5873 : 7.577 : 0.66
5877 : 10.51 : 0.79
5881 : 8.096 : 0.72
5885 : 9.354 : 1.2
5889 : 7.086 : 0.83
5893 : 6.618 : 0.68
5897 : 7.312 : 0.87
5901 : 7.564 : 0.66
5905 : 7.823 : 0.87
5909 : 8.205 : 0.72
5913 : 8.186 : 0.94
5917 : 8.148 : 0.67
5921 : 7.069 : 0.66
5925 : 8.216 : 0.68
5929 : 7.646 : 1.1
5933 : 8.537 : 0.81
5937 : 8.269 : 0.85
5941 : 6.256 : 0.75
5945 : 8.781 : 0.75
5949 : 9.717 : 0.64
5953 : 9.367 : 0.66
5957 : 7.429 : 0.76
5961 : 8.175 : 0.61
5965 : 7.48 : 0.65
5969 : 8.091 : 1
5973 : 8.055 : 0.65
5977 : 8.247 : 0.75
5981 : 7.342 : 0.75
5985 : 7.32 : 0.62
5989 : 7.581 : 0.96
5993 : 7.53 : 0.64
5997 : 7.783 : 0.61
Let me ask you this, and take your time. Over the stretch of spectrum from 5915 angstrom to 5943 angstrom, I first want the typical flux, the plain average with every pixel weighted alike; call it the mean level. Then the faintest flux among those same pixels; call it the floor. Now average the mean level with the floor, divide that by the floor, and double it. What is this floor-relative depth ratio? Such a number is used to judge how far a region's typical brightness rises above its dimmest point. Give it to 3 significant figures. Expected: 2.24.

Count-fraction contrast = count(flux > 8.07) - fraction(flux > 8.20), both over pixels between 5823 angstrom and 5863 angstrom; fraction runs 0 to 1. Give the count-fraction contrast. 4.6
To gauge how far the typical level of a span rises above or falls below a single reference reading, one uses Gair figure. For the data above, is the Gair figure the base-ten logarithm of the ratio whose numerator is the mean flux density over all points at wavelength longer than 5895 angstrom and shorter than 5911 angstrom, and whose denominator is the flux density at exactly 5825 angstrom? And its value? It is -0.03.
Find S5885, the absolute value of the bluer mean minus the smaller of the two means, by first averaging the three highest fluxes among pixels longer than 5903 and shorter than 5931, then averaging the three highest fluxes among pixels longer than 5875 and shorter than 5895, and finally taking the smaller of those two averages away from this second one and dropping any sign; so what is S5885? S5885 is 1.1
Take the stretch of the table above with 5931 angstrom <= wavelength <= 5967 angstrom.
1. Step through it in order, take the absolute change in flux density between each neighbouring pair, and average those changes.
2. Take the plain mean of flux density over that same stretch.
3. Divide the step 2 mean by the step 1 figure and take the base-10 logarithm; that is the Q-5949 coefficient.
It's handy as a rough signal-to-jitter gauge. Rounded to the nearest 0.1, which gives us 0.8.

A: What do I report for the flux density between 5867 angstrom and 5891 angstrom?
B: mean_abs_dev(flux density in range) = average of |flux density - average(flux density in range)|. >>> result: 0.96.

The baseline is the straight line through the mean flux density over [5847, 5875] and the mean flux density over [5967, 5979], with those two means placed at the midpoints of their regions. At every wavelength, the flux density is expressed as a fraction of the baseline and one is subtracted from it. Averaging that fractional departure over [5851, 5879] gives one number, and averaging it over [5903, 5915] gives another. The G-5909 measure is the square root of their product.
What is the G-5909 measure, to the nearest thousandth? 0.024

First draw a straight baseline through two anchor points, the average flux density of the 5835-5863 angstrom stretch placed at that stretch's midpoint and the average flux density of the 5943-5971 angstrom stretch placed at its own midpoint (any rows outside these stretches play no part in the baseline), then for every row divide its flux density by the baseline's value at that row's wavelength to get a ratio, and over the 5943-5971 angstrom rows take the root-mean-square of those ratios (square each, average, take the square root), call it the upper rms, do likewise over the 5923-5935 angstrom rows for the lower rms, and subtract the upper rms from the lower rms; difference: -0.027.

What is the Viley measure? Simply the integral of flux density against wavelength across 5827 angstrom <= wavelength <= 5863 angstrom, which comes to 288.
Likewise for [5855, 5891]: 298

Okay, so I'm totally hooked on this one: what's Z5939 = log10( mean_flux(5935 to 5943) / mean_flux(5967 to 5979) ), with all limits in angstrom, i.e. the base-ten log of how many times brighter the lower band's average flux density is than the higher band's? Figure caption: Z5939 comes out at -0.049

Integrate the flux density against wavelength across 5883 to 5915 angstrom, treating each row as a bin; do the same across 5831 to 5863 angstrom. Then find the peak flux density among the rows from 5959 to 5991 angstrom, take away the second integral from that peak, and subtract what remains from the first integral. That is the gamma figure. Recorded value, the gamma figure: 497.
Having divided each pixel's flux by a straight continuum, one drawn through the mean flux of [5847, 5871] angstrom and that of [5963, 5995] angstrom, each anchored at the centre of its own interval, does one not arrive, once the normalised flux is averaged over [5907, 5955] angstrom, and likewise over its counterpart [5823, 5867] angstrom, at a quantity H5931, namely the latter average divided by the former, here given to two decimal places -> 0.96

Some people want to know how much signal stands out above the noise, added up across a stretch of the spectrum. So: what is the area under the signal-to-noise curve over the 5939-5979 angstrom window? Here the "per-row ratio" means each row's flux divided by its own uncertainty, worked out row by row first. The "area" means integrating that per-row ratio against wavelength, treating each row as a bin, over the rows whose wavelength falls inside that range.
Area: 462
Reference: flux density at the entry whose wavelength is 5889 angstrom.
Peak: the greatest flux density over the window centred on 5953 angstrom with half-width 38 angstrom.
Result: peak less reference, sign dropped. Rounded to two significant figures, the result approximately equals 2.6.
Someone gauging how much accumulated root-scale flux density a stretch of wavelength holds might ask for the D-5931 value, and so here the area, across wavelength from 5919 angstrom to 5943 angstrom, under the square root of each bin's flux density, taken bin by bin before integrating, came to 66.4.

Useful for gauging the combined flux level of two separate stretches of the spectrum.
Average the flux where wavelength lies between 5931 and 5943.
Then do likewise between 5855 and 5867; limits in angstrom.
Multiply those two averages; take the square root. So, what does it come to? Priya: 7.8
